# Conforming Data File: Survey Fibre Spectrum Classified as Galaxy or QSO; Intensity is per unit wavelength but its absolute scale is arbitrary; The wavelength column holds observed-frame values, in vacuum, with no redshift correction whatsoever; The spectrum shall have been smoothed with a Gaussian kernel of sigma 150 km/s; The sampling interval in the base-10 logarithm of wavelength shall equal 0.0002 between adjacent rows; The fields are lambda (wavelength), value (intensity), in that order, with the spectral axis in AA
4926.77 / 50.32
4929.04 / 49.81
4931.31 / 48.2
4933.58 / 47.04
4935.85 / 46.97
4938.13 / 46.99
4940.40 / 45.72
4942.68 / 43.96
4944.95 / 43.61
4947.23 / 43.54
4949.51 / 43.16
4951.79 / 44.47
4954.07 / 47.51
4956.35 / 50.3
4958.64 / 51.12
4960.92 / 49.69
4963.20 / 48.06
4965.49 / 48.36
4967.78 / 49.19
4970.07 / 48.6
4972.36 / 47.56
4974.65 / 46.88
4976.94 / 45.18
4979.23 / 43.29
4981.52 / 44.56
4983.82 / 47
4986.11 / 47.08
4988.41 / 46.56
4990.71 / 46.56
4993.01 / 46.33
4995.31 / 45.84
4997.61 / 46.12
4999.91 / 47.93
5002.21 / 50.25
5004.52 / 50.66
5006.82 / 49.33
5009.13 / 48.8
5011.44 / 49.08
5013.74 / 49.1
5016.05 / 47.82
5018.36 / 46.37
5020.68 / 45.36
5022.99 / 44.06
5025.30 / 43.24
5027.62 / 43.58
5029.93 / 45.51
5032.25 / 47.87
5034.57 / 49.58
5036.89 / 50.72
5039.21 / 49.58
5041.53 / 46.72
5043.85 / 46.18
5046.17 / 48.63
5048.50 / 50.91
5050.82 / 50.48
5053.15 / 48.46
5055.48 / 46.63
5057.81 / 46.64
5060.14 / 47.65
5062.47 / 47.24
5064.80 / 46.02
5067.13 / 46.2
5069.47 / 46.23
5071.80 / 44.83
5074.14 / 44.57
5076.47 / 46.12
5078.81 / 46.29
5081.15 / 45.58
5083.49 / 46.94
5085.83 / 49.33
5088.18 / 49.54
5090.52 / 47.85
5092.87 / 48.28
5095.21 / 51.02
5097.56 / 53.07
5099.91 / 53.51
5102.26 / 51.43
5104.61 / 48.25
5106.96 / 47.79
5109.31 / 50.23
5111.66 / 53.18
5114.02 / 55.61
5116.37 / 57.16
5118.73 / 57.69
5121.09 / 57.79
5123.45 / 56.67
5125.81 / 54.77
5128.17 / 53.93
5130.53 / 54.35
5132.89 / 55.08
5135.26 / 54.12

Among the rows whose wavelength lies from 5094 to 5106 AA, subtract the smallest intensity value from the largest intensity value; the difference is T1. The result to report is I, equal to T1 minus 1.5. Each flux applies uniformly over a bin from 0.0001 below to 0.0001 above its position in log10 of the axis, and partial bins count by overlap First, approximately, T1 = 5.3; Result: 3.8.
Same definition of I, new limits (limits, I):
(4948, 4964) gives 6.5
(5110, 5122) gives 3.1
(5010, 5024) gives 3.5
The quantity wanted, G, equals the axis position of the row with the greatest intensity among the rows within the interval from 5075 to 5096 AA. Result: 5095.21 AA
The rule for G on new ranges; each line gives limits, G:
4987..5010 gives 5004.52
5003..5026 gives 5004.52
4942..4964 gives 4958.64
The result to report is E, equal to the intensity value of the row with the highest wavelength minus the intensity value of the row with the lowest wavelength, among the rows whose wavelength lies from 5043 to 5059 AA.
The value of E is 0.5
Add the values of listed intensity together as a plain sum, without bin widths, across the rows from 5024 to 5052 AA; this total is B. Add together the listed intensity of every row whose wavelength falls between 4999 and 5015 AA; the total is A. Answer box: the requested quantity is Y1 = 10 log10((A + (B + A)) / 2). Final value 28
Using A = 345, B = 573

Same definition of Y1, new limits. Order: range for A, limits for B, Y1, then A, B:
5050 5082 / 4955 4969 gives 29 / 653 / 297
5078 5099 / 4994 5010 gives 28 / 438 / 339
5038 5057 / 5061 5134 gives 31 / 388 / 1567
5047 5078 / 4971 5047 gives 31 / 612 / 1553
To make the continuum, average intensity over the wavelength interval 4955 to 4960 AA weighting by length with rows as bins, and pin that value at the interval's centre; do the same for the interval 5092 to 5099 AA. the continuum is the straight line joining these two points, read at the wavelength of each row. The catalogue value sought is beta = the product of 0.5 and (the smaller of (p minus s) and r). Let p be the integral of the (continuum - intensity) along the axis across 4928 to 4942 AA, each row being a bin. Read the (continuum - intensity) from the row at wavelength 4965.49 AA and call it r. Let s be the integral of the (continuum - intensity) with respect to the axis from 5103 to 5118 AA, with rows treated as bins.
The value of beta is 1.1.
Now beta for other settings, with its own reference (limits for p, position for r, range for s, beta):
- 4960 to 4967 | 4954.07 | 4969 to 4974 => -0.1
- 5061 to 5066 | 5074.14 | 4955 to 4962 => 3.2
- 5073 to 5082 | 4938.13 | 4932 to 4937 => 1.7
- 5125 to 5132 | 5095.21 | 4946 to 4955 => -37.9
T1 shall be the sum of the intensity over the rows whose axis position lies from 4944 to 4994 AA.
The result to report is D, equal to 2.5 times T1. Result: 2572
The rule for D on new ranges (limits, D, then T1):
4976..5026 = 2576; 1031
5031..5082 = 2608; 1043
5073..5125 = 2795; 1118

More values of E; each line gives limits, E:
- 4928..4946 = -6.2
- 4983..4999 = -0.9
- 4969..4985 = -1.6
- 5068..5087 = 3.1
